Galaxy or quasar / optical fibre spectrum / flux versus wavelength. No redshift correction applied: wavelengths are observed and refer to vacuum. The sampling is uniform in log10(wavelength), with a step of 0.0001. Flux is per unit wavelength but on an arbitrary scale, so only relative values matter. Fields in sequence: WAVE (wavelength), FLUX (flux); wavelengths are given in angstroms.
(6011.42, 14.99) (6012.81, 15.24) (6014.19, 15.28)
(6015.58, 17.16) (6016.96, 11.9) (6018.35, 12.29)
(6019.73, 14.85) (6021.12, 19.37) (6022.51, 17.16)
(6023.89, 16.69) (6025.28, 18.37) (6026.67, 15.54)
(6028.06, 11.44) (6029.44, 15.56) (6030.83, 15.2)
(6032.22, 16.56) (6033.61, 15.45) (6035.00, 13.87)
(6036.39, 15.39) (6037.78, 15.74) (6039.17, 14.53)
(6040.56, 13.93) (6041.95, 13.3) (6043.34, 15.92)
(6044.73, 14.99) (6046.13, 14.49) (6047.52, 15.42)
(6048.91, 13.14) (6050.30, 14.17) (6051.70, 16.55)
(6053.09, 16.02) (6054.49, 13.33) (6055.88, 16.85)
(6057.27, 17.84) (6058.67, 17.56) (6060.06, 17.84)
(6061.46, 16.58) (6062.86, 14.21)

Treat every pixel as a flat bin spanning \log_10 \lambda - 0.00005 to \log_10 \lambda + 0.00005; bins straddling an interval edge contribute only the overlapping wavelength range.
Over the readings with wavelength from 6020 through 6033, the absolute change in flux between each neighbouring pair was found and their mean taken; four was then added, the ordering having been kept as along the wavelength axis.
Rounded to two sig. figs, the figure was 6.1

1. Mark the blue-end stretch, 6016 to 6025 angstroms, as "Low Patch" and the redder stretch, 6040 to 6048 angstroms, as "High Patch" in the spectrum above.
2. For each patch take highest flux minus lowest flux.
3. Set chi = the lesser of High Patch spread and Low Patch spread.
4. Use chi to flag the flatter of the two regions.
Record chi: 2.6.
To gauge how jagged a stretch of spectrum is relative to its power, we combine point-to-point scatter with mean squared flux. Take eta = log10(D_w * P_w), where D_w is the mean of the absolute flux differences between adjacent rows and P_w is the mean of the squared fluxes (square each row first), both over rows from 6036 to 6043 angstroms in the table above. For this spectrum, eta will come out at 2.17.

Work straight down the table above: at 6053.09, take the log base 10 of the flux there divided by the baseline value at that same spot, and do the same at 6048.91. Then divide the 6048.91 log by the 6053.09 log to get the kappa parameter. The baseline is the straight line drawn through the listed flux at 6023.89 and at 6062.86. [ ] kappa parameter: -1.8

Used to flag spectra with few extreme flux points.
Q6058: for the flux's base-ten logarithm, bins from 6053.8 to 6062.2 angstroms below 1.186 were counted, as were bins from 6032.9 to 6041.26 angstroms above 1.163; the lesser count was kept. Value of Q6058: 1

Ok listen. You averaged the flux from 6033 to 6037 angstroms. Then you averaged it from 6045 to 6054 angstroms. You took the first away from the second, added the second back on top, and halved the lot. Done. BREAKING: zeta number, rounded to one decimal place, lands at 7.5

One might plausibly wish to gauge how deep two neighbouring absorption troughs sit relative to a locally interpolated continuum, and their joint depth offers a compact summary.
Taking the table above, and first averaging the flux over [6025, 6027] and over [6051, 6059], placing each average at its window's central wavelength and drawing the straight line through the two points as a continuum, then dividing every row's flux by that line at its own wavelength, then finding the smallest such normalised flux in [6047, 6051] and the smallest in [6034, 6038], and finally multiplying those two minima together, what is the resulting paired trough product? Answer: 0.66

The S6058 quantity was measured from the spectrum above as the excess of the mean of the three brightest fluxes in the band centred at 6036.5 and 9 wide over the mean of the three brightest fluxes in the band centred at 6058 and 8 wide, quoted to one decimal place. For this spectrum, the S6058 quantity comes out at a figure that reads -1.8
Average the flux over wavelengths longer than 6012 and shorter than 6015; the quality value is 15.3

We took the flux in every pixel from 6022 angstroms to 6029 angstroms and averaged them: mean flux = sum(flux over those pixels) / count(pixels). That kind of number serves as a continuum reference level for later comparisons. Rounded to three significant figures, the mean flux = 15.8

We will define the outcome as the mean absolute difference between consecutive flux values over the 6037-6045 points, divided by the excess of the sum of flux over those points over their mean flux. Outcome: 0.0163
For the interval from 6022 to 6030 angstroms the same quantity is 0.0334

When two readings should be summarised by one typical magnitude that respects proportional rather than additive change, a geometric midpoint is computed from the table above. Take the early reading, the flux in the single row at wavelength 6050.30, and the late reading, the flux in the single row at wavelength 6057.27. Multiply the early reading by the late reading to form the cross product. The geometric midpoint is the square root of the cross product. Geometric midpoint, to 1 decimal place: 15.9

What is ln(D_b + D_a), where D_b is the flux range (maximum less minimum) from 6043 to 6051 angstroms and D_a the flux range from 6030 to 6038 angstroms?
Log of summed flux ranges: 1.7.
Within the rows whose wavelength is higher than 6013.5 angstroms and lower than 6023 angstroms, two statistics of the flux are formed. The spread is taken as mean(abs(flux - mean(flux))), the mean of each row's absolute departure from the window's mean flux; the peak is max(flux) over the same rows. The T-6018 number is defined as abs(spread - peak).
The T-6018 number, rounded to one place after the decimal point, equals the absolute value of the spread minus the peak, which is 17.3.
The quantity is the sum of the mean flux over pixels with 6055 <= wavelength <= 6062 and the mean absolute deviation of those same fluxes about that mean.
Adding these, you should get 17.8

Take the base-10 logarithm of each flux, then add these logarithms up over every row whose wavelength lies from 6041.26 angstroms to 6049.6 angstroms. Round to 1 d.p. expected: 7.0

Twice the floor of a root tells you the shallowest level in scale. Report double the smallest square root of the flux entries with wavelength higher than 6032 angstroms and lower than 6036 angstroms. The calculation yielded 7.45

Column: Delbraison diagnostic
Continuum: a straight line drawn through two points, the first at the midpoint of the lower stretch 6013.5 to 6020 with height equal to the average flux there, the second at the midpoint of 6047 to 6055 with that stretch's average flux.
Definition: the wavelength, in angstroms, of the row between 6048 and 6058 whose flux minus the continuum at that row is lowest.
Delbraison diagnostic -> 6048.91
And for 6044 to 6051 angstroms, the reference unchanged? 6048.91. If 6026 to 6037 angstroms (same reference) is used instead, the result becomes 6028.06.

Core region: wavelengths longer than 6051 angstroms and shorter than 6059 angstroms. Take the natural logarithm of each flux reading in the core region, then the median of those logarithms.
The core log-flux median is 2.82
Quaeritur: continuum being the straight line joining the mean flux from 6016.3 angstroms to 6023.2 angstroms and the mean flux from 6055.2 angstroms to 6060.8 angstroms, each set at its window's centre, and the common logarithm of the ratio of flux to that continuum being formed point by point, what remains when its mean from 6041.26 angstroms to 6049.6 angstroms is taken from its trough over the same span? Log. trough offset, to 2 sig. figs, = -0.049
